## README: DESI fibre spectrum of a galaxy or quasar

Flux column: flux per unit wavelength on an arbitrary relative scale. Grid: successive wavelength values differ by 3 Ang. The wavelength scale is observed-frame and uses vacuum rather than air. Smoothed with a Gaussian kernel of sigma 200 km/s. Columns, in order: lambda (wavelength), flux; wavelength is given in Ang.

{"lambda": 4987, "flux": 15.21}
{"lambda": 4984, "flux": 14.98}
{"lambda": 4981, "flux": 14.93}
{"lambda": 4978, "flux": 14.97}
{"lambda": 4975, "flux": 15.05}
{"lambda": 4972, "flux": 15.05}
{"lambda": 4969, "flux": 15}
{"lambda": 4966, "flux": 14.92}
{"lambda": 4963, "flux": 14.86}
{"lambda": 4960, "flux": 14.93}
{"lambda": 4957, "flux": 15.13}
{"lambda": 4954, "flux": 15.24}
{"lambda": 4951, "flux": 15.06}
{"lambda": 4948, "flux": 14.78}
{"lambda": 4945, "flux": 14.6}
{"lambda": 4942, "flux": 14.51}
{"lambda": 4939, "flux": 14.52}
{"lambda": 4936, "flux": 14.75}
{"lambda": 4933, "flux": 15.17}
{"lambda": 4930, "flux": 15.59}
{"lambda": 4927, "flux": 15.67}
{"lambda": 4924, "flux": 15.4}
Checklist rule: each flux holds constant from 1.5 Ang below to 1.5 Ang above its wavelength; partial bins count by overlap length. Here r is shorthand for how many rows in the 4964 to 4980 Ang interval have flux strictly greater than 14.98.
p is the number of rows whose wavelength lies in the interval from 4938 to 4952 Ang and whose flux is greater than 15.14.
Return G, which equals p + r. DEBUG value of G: 3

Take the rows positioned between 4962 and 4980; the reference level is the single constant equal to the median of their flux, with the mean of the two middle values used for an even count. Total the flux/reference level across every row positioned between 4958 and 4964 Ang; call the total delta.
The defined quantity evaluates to 2.0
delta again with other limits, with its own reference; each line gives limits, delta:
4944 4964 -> 7.0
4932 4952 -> 6.9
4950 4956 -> 2.0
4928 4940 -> 4.0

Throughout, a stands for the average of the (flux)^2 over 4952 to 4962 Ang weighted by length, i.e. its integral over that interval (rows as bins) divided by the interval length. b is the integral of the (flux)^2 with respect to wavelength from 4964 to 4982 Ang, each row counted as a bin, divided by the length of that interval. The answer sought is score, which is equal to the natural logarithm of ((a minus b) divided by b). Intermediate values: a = 227.6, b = 225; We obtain -4.3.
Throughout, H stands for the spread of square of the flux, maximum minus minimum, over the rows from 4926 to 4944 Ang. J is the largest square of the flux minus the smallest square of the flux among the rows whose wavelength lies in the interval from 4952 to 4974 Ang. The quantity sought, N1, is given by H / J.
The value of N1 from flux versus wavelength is 3.06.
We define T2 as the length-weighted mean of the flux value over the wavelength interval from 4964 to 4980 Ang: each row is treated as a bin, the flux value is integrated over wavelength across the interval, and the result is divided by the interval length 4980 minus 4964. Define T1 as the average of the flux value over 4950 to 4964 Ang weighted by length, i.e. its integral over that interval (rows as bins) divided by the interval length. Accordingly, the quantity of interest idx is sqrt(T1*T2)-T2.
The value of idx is 0.03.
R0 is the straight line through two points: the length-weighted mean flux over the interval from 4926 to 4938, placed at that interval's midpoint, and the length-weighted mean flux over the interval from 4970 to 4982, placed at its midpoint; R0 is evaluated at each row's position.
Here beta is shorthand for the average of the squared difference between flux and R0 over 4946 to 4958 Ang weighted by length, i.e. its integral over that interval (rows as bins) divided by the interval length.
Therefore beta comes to 0.05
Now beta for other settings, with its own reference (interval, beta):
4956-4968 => 0.02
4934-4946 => 0.36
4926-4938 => 0.14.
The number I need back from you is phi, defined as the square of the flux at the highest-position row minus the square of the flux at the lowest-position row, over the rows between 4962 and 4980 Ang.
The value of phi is 3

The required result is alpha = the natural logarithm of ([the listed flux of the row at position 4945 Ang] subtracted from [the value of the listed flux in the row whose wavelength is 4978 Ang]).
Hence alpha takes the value -1.0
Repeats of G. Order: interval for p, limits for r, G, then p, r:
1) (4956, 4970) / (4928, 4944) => 2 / 0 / 2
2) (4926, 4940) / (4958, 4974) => 5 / 3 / 2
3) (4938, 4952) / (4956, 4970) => 2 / 0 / 2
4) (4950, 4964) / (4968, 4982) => 4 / 1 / 3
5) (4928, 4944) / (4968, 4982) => 5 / 2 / 3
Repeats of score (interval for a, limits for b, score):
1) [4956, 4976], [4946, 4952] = -4.3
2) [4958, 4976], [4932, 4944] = -3.4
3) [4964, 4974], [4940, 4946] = -2.8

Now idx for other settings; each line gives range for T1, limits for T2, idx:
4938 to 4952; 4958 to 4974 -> -0.14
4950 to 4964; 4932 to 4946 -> 0.18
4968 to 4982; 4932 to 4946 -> 0.15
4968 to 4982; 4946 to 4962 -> 0.00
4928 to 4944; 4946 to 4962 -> -0.04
